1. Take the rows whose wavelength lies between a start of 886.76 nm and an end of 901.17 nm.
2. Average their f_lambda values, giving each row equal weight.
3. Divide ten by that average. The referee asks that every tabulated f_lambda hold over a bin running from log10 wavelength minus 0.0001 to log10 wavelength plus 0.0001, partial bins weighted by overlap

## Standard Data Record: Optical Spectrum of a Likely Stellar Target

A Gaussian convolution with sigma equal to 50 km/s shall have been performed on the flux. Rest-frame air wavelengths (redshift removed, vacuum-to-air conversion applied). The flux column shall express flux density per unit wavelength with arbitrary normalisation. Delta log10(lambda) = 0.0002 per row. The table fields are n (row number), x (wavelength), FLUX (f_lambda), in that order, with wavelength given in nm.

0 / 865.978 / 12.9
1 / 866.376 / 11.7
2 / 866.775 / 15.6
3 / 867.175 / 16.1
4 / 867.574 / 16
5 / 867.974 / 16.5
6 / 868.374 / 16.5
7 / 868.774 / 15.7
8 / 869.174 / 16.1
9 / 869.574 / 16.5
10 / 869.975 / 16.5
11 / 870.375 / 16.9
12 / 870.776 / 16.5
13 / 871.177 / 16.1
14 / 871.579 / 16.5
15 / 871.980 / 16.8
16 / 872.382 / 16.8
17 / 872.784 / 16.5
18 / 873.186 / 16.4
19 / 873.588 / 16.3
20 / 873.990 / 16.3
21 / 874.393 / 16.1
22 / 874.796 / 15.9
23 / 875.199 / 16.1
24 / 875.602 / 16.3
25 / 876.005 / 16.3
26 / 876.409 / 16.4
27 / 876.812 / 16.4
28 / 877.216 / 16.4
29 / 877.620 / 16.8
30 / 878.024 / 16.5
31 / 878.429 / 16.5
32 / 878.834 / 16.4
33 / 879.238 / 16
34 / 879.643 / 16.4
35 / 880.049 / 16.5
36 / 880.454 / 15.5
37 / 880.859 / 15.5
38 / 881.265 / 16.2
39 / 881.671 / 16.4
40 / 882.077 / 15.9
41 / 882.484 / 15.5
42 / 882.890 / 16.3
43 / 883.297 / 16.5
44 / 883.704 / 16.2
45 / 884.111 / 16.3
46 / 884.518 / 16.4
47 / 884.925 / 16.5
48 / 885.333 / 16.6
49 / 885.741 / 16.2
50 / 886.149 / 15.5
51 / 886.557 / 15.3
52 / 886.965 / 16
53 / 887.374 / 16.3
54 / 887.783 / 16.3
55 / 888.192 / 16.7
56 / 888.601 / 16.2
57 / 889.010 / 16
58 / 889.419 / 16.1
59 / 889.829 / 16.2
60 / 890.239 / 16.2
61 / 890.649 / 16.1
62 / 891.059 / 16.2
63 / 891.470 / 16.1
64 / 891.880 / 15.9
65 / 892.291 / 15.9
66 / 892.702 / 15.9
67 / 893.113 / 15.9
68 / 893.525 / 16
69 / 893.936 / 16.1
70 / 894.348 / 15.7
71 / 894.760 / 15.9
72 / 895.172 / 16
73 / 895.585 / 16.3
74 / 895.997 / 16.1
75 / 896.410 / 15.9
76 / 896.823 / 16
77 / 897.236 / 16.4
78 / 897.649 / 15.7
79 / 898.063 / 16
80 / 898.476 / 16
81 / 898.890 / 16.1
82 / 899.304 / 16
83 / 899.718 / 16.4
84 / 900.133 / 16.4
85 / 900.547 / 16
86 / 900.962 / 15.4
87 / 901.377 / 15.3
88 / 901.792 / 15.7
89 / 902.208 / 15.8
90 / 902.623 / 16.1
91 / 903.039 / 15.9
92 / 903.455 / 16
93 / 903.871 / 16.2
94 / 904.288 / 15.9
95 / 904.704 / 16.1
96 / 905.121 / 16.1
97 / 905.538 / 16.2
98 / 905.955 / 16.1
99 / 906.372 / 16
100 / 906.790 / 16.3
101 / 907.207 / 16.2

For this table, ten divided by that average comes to 0.622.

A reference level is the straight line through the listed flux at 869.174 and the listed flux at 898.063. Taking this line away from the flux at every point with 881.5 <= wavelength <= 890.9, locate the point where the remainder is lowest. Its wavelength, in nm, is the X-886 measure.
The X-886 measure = 886.557 nm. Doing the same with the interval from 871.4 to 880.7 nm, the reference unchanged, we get 880.454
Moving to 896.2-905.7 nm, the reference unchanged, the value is 901.377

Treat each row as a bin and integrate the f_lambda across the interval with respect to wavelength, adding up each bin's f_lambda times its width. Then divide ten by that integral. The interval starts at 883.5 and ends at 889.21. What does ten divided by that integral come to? 0.1082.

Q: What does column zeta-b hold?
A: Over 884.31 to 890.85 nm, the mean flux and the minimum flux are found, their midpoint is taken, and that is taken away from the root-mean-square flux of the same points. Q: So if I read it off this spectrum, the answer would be 0.43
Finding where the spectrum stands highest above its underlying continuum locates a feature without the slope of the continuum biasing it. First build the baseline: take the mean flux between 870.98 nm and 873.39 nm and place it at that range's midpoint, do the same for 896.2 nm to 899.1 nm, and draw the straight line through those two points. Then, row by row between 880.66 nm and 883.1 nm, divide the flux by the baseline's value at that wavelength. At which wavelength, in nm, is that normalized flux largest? 881.671 nm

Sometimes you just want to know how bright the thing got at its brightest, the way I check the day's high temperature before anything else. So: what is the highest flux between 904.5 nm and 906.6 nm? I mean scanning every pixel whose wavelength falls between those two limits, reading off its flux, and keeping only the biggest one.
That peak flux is 16.2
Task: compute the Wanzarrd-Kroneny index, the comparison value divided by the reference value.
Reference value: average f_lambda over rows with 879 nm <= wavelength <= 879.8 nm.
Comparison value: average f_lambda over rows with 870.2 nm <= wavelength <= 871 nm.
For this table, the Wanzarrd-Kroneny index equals 1.03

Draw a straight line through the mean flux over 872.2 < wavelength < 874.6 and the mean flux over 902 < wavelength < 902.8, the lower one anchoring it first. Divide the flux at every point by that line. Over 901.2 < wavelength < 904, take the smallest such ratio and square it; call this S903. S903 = 0.918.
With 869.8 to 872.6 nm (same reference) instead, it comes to 0.960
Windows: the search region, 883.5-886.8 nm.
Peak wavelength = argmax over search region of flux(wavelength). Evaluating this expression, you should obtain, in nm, 885.333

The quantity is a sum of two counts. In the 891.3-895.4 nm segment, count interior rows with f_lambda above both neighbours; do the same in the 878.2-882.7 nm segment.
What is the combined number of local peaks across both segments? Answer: 3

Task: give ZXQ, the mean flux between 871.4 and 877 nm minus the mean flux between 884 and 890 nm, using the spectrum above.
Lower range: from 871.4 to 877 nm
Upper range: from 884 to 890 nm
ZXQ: 0.19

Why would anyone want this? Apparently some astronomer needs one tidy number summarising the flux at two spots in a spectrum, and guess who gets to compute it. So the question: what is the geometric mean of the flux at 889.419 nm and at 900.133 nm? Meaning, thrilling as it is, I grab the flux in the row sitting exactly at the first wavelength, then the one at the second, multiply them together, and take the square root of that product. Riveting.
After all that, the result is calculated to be 16.25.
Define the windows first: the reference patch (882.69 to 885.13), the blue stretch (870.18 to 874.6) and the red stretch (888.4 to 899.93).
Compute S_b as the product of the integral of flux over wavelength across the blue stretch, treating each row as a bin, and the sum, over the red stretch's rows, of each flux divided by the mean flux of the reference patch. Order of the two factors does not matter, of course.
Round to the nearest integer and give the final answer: 1998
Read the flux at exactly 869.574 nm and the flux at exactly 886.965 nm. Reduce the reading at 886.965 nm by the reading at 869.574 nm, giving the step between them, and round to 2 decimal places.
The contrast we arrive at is -0.50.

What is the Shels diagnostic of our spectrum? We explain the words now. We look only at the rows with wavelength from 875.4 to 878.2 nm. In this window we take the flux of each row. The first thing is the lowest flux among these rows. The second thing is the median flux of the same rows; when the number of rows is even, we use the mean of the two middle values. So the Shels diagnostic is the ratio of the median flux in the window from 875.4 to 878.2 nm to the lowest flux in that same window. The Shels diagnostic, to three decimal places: 1.006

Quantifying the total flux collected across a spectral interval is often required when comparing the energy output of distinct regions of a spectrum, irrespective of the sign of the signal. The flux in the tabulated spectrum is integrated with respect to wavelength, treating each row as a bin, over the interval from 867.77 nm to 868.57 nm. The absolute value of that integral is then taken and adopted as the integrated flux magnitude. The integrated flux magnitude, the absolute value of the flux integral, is 13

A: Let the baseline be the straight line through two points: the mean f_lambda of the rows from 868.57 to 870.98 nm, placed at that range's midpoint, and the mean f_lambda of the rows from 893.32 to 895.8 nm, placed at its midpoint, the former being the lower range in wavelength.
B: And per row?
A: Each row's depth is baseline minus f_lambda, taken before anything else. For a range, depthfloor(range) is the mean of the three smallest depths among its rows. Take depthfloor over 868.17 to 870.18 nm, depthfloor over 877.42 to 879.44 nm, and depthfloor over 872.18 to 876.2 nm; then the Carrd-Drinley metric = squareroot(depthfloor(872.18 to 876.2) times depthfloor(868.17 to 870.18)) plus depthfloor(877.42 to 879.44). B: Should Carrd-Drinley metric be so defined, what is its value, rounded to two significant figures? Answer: -0.18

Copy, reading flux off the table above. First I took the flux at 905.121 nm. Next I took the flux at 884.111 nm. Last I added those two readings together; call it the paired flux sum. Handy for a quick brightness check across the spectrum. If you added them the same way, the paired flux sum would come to 32.4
